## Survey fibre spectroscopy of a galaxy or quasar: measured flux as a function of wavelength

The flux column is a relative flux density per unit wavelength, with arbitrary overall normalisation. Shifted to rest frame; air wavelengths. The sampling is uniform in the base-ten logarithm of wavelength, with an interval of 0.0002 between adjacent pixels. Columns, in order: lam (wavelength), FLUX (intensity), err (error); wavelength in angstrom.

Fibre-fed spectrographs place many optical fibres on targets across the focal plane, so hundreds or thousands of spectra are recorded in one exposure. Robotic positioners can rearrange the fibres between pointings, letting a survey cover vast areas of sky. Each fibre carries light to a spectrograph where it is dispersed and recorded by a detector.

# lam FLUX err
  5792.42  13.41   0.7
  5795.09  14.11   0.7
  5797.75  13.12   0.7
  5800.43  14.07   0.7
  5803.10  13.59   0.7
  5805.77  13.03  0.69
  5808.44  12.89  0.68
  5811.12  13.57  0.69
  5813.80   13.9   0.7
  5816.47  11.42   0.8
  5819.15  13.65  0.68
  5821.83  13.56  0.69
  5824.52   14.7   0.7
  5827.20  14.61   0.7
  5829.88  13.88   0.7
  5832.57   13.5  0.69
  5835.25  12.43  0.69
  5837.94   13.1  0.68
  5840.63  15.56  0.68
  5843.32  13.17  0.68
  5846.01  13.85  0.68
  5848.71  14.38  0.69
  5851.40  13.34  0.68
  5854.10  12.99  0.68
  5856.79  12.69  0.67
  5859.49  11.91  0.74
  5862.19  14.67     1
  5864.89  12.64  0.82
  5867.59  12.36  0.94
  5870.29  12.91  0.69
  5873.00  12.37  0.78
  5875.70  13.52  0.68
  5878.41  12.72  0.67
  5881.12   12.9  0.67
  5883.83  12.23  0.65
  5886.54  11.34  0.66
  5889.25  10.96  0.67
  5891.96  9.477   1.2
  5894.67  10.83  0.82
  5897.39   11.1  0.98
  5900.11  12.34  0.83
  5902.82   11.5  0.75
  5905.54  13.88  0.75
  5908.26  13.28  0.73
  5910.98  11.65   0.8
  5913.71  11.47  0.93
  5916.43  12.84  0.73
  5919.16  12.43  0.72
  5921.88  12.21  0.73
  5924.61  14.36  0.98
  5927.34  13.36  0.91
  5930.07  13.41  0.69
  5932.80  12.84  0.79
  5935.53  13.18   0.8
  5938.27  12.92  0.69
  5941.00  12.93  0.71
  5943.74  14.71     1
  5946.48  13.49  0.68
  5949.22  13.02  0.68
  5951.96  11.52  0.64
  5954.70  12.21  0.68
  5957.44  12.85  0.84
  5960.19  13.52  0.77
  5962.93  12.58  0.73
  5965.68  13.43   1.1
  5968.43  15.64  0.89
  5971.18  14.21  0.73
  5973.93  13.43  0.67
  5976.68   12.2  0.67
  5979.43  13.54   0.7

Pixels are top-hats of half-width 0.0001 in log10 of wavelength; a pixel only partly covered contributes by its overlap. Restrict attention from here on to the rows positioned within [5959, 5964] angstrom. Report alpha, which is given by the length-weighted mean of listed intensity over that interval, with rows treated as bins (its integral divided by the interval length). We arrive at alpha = 13.1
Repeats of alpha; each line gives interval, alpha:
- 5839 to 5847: 14.2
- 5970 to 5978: 13.3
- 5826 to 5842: 13.8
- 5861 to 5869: 13.2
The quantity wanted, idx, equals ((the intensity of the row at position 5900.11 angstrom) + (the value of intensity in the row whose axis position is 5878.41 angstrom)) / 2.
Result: 12.5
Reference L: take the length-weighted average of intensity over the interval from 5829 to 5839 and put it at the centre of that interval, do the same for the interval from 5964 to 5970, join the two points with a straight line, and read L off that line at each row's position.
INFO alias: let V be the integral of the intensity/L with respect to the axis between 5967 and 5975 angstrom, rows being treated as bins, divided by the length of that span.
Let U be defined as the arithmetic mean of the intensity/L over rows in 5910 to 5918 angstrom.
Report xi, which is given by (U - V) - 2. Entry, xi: -2.14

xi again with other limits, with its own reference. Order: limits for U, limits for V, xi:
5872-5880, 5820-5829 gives -2.14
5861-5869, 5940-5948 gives -1.99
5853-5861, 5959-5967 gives -1.98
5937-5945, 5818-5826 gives -2.11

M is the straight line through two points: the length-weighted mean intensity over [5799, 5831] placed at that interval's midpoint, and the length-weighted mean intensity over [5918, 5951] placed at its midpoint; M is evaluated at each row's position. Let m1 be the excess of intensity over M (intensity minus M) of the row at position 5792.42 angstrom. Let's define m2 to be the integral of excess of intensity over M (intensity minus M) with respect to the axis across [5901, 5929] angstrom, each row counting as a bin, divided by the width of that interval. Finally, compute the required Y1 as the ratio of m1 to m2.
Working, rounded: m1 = -0.2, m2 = -0.6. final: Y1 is 0.4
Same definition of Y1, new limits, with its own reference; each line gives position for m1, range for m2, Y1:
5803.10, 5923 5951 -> -0.1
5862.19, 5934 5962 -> -7.9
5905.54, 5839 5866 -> 9.2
